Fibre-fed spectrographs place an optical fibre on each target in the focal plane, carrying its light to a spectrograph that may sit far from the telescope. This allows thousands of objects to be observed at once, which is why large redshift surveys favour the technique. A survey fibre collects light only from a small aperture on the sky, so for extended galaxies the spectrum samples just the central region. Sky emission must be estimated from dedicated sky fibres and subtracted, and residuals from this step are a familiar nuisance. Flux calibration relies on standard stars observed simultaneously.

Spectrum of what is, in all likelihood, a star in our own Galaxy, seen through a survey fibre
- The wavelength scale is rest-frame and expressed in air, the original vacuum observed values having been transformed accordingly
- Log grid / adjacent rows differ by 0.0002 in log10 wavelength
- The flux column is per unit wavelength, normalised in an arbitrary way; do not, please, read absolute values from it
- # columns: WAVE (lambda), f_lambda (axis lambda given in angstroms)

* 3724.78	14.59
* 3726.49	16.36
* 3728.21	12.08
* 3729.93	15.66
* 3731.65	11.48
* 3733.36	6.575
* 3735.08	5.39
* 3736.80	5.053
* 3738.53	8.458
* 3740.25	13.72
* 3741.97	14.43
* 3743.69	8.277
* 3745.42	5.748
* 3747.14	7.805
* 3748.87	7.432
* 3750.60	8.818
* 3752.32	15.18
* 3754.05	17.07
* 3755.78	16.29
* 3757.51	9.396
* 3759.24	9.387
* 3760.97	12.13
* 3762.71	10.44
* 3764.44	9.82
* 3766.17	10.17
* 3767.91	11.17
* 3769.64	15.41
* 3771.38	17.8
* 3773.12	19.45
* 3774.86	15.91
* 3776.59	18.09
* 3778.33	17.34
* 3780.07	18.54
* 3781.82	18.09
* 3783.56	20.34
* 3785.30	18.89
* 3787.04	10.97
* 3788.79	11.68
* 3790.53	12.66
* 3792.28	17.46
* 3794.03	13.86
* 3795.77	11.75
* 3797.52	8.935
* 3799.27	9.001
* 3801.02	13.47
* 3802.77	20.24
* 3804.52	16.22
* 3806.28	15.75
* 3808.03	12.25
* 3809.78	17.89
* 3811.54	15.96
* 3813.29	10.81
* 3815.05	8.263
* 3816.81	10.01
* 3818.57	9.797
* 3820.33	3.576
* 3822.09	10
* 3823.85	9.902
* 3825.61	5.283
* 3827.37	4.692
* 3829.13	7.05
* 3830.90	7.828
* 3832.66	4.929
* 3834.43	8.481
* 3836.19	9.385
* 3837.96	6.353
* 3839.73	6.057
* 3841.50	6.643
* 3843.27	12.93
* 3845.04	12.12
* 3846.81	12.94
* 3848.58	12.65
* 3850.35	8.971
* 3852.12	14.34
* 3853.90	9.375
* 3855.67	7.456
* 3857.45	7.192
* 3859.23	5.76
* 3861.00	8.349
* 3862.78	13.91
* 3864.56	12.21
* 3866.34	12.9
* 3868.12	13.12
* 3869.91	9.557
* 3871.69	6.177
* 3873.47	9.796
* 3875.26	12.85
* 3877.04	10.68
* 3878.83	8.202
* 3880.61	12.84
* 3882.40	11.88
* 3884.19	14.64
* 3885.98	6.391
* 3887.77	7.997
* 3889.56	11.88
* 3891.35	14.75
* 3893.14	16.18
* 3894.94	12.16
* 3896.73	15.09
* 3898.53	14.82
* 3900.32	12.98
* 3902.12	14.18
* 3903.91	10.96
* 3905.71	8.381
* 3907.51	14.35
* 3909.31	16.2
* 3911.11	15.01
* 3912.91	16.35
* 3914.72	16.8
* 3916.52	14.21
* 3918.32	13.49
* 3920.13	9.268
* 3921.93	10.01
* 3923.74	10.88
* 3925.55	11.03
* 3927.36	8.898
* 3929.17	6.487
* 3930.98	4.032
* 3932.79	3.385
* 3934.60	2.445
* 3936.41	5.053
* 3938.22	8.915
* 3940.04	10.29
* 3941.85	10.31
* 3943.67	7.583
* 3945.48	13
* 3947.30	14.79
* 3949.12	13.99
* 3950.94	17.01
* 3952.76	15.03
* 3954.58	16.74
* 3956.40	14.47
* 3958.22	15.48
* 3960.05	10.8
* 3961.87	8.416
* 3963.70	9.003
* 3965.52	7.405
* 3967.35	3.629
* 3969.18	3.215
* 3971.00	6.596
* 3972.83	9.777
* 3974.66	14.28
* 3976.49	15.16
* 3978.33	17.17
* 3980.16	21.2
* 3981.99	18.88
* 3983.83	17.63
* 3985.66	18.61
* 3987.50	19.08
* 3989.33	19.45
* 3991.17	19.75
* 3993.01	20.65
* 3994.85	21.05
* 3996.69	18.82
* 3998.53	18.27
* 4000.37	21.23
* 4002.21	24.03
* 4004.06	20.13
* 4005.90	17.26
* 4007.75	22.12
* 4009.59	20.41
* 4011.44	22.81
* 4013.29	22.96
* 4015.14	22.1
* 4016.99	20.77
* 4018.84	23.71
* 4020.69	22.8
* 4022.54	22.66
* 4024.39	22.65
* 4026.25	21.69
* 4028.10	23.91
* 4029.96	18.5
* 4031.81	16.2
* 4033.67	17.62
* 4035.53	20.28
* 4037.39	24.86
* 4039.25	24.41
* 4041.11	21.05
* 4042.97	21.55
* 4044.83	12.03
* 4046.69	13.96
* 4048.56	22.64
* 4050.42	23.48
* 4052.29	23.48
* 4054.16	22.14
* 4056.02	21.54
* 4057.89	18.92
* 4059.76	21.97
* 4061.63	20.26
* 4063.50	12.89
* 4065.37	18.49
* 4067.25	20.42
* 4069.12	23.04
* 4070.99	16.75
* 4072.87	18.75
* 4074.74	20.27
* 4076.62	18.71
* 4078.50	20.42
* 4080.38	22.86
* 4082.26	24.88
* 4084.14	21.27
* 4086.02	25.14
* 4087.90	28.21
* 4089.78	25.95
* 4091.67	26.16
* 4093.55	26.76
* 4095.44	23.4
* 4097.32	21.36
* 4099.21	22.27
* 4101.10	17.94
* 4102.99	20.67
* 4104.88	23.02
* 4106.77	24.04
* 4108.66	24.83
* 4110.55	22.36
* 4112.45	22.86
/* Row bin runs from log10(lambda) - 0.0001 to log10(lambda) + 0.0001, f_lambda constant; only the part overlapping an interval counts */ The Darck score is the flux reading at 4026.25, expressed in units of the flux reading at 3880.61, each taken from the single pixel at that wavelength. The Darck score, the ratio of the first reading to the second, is 1.7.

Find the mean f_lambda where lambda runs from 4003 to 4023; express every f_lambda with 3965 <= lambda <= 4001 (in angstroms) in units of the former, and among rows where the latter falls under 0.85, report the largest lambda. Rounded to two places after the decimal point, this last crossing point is 3998.53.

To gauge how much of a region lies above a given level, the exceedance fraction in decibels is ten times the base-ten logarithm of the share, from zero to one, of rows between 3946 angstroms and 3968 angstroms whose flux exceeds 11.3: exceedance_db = -2.3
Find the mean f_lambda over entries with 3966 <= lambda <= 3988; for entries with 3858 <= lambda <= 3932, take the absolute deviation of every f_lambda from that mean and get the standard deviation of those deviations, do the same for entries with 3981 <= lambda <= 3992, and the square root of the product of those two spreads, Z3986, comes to 1.3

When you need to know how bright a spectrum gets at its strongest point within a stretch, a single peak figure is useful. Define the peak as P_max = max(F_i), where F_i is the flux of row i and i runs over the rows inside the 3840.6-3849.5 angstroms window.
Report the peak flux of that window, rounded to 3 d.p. 12.940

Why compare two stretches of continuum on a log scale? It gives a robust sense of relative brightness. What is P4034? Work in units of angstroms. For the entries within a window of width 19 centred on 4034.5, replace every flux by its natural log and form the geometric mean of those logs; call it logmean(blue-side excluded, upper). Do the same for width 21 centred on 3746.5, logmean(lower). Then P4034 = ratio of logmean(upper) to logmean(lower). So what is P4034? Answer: 1.3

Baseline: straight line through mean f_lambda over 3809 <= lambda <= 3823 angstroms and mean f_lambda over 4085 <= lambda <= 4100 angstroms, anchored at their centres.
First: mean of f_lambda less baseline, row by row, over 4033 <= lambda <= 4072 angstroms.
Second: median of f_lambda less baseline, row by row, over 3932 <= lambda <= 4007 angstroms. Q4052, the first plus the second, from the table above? -6.0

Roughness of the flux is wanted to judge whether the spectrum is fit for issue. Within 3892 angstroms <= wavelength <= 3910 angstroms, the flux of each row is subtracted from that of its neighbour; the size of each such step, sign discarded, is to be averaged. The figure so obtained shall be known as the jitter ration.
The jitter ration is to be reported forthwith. 2.65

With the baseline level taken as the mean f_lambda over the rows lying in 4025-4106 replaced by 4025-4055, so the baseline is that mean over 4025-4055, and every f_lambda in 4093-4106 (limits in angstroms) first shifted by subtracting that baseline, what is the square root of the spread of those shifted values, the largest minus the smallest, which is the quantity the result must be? 2.97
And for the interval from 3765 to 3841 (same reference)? 4.09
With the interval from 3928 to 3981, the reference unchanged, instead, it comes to 4.33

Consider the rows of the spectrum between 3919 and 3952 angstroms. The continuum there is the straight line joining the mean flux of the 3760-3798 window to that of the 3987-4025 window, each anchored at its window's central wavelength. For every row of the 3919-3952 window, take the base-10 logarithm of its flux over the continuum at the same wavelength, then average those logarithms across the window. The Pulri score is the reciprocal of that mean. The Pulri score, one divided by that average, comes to -2.8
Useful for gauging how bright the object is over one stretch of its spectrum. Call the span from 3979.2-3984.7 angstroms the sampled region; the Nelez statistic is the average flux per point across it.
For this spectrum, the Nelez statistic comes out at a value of 19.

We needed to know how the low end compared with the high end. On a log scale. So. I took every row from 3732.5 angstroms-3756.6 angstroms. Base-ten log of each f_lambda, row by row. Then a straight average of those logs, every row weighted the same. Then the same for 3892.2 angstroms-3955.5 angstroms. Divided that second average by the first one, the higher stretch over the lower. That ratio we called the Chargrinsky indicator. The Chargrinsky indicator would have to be 1.07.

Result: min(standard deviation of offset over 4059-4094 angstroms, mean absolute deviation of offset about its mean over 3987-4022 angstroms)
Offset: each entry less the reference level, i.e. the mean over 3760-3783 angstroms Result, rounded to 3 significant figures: 1.53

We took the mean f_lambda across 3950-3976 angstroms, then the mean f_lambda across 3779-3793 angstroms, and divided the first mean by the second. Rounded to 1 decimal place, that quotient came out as 0.7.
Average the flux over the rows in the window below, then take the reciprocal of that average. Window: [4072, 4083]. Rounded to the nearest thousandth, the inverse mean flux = 0.048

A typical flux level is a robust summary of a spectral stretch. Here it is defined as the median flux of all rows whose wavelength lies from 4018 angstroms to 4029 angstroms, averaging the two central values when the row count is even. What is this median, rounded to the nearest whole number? 23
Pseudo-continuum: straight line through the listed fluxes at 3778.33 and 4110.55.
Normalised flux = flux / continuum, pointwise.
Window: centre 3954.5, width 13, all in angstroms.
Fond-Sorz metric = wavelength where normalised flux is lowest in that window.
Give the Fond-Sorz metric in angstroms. 3960.05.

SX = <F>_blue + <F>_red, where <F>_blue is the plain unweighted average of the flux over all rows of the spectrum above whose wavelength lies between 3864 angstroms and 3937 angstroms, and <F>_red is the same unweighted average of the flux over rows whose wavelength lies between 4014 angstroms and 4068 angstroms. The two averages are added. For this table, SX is 32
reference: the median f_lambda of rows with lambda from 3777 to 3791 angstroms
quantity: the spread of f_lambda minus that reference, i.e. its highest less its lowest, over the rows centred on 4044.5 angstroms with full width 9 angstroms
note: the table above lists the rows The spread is 11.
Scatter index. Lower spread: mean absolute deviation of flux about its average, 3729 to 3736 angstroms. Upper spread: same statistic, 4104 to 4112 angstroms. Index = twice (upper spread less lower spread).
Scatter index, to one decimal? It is -5.8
